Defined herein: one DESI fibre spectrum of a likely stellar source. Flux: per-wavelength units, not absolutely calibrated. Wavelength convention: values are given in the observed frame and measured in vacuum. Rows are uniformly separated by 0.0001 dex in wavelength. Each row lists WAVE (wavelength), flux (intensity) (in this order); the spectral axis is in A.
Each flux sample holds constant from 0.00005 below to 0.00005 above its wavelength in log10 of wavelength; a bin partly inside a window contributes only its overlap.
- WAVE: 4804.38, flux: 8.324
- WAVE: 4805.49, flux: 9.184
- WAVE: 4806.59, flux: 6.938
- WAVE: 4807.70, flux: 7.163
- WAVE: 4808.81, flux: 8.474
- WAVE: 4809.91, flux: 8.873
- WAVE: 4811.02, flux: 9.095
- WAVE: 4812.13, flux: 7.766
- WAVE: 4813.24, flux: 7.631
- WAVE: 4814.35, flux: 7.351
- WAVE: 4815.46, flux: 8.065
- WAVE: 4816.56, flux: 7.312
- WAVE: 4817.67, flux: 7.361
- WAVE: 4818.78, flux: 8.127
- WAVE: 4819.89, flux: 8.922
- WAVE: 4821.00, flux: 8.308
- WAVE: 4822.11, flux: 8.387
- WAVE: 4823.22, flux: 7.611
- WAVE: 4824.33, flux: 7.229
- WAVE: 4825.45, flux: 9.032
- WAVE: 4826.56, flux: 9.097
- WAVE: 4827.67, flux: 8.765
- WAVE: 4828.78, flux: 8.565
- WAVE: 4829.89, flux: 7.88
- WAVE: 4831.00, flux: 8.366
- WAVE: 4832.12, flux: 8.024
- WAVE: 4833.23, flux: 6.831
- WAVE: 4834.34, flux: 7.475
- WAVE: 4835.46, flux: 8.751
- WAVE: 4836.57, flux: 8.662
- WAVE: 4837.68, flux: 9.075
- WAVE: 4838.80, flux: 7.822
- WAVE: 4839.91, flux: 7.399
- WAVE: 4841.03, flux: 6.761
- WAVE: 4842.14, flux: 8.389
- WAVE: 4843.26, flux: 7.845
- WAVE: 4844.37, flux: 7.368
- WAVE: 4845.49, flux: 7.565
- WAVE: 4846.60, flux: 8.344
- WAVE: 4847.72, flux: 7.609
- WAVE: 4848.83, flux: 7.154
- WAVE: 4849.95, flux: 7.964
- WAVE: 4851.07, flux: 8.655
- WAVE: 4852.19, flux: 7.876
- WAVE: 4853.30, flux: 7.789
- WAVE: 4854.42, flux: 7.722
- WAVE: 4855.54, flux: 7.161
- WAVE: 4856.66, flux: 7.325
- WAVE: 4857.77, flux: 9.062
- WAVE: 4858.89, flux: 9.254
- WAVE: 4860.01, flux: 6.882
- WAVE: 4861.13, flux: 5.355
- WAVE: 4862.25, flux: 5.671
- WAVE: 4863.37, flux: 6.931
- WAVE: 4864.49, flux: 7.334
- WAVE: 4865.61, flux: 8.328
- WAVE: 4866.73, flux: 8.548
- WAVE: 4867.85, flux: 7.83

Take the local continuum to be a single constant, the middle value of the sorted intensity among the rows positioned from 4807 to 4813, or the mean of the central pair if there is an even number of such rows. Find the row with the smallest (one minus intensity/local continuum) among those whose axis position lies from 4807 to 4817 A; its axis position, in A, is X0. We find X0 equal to 4811.02 A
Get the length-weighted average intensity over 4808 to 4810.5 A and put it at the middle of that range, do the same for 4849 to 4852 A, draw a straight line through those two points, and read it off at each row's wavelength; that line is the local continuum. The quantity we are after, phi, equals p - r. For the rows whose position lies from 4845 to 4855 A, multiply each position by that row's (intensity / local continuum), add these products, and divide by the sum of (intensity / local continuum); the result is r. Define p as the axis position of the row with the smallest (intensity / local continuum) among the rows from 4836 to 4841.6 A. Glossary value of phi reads -8.9 A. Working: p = 4841.03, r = 4850.0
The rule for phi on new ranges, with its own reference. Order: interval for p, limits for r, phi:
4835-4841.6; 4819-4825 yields 19.0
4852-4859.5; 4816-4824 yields 35.6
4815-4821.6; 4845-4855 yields -33.4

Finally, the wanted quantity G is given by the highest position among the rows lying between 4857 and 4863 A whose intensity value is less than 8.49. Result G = 4862.25 A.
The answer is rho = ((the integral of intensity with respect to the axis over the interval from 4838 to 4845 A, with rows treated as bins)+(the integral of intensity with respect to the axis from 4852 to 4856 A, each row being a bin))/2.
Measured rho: 42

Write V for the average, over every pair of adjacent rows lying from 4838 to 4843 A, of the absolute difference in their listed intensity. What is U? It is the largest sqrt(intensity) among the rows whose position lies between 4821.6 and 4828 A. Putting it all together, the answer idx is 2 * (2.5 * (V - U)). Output -10.6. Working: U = 3.02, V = 0.90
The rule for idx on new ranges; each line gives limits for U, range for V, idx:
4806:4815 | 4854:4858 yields -11.0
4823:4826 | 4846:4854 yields -12.1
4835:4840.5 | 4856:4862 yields -7.8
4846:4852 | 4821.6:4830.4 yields -11.7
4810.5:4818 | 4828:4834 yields -11.7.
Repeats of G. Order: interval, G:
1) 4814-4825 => 4824.33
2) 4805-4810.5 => 4808.81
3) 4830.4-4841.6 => 4841.03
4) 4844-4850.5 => 4849.95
